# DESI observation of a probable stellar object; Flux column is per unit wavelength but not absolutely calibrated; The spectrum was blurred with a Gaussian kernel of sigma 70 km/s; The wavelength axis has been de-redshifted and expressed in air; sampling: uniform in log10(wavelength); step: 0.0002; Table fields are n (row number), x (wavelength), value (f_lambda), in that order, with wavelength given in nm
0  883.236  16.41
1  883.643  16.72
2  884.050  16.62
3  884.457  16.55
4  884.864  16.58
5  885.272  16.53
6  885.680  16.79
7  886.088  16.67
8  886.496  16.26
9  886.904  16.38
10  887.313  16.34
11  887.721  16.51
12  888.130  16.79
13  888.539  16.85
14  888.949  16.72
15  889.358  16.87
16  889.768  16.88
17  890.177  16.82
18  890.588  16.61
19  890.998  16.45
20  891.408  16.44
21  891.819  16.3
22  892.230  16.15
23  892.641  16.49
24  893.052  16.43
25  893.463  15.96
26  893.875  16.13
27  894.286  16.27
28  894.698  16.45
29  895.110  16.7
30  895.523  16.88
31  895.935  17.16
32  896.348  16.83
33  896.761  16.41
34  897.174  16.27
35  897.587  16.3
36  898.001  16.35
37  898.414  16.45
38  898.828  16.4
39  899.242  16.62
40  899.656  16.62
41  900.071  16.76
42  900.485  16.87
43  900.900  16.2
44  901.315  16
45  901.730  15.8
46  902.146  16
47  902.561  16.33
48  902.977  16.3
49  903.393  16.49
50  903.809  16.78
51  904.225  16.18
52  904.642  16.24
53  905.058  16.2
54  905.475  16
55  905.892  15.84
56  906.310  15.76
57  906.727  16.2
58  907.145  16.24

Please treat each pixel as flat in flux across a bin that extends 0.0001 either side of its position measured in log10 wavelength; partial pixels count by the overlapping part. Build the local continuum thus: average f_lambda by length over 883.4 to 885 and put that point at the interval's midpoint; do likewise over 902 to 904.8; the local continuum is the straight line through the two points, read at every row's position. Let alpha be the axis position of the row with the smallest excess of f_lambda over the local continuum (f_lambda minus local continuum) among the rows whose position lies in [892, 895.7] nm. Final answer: 893.463 nm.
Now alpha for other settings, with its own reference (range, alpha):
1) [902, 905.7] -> 902.146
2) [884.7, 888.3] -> 886.496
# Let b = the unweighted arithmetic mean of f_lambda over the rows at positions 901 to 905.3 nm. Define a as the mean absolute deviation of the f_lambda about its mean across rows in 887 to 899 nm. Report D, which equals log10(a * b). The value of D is 0.57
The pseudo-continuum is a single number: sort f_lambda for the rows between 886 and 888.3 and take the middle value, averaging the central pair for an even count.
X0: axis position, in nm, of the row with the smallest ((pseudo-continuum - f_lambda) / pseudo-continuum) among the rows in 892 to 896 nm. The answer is 895.935 nm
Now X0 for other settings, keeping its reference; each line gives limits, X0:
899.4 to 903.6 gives 900.485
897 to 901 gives 900.485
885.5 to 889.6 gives 889.358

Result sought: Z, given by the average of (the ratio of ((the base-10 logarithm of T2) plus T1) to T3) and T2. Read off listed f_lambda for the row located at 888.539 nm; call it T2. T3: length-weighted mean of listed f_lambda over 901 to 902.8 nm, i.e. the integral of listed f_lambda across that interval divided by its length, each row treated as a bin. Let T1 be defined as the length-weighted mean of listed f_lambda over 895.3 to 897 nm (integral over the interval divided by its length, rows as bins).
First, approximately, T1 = 16.8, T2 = 16.85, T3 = 16.05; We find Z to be 8.99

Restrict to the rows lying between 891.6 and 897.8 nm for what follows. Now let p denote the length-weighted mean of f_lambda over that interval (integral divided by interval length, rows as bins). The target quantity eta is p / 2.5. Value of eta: 6.58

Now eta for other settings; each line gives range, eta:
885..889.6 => 6.64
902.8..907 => 6.48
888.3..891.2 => 6.70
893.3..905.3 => 6.57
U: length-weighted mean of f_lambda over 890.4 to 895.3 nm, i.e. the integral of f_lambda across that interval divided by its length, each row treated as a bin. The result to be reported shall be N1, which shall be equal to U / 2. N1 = 8.18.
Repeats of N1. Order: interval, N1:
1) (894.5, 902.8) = 8.23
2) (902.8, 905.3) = 8.18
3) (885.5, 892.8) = 8.29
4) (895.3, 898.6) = 8.29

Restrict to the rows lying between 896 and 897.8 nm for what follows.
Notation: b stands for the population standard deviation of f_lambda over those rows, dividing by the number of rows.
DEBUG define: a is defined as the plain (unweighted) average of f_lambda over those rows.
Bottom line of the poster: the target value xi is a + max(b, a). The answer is 32.9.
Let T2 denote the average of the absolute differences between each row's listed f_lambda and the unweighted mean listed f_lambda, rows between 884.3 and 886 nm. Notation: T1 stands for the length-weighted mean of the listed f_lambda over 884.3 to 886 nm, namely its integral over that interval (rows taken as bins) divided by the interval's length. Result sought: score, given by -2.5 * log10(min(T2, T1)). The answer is 2.63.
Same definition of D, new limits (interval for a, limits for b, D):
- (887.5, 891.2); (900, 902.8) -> 0.34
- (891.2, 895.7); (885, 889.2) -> 0.52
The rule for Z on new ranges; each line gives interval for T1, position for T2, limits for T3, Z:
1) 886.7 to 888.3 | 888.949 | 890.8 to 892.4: 8.90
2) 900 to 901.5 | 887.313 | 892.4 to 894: 8.71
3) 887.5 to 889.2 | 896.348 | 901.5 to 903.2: 8.97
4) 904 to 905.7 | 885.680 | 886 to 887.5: 8.93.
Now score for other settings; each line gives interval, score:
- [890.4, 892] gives 2.74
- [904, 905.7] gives 2.78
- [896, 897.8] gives 1.81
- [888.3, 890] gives 3.15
